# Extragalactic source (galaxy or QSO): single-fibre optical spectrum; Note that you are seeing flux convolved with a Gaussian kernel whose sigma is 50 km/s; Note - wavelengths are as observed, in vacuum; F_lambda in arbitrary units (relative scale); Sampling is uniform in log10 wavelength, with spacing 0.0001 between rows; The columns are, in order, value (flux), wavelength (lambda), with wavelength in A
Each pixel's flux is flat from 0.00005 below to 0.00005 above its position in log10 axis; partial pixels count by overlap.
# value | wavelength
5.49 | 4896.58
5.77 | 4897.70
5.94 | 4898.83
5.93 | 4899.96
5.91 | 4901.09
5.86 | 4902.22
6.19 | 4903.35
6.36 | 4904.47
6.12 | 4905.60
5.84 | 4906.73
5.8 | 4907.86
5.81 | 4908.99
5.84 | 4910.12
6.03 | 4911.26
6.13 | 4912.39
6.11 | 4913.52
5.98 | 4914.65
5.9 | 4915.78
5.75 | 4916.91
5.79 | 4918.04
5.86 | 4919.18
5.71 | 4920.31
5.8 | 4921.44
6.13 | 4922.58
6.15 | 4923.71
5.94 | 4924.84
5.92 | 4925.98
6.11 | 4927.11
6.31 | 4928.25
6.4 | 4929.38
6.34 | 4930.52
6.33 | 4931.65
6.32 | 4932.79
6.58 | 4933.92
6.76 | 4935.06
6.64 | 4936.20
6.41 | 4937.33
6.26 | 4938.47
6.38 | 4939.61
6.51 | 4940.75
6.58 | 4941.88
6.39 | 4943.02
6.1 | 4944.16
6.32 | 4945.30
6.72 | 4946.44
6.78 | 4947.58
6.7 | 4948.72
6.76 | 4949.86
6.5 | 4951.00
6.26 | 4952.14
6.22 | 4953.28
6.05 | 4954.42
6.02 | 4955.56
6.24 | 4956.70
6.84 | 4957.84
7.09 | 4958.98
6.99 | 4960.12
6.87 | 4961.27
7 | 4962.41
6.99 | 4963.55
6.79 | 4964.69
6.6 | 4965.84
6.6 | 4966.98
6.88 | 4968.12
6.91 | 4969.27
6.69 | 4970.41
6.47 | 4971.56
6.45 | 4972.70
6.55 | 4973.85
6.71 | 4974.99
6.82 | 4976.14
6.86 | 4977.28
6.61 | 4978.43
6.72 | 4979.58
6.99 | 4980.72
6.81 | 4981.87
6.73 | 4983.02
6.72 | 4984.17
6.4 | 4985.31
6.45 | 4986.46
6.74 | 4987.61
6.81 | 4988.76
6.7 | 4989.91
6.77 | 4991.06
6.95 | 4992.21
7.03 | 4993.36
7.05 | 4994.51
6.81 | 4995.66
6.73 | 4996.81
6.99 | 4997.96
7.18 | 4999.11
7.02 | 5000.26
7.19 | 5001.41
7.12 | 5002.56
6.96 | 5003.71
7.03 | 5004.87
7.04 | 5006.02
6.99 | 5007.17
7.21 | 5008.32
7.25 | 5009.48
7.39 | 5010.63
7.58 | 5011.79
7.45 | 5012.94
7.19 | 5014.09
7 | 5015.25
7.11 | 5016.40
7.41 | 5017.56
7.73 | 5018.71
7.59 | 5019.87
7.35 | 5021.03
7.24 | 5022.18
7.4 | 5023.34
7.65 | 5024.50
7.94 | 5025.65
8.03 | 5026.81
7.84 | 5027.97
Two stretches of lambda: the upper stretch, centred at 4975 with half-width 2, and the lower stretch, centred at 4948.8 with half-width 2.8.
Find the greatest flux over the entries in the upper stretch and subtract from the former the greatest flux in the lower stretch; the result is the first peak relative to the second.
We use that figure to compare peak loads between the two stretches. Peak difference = 0.0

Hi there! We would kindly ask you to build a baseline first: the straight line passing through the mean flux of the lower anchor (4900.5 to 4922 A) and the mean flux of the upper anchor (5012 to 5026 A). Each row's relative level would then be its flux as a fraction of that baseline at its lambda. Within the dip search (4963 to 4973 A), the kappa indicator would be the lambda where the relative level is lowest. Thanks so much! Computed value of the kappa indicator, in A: 4972.70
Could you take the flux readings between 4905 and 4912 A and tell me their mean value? 5.91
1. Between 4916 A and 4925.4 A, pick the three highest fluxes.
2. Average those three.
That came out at 6.07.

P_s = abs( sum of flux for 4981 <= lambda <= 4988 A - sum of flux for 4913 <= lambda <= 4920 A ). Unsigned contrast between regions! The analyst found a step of 4.5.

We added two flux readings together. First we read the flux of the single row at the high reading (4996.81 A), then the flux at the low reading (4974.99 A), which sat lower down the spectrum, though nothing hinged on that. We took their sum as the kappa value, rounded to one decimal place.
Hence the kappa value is 13.4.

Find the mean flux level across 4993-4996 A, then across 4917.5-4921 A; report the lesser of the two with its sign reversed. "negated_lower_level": -5.8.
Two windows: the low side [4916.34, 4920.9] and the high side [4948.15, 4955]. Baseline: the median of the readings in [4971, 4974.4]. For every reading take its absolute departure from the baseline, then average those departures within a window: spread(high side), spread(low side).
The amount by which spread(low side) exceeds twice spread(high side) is 0.2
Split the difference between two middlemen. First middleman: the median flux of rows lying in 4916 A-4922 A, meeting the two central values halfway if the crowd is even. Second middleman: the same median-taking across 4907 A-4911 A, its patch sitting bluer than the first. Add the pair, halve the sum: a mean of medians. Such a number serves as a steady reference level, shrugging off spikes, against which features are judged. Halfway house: 5.8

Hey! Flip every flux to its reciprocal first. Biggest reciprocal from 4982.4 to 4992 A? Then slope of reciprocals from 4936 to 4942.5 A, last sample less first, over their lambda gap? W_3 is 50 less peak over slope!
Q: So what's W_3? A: -596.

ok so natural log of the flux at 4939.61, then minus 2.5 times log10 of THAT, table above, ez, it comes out -0.670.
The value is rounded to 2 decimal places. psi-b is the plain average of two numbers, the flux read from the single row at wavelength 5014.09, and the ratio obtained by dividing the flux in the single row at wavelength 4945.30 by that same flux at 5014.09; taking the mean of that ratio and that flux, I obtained 4.03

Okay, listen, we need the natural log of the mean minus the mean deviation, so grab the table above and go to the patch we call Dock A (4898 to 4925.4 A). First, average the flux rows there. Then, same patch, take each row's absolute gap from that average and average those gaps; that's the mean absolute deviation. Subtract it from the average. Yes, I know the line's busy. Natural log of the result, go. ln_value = 1.761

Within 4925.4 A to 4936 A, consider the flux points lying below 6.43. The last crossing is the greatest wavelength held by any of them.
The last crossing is 4932.79 A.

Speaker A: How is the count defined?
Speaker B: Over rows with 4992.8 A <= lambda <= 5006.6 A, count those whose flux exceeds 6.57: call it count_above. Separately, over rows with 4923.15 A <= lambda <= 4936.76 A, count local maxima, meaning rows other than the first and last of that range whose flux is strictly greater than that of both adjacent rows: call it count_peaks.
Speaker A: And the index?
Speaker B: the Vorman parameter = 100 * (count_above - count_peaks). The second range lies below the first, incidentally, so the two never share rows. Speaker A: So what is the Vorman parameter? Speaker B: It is 1000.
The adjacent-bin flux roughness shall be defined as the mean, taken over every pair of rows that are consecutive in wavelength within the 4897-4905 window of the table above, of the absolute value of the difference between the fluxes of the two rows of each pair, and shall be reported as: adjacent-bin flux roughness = 0.125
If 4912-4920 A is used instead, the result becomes 0.082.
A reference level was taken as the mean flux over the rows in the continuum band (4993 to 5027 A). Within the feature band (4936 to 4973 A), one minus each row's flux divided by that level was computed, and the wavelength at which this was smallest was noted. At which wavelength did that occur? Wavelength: 4958.98 A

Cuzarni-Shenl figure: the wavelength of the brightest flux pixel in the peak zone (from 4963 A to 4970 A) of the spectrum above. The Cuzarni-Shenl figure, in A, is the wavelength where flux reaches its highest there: 4963.55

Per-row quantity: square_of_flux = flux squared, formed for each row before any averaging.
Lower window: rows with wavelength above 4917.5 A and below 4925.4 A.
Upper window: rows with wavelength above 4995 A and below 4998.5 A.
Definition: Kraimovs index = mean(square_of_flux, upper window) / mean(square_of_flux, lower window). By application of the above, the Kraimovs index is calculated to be 1.3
